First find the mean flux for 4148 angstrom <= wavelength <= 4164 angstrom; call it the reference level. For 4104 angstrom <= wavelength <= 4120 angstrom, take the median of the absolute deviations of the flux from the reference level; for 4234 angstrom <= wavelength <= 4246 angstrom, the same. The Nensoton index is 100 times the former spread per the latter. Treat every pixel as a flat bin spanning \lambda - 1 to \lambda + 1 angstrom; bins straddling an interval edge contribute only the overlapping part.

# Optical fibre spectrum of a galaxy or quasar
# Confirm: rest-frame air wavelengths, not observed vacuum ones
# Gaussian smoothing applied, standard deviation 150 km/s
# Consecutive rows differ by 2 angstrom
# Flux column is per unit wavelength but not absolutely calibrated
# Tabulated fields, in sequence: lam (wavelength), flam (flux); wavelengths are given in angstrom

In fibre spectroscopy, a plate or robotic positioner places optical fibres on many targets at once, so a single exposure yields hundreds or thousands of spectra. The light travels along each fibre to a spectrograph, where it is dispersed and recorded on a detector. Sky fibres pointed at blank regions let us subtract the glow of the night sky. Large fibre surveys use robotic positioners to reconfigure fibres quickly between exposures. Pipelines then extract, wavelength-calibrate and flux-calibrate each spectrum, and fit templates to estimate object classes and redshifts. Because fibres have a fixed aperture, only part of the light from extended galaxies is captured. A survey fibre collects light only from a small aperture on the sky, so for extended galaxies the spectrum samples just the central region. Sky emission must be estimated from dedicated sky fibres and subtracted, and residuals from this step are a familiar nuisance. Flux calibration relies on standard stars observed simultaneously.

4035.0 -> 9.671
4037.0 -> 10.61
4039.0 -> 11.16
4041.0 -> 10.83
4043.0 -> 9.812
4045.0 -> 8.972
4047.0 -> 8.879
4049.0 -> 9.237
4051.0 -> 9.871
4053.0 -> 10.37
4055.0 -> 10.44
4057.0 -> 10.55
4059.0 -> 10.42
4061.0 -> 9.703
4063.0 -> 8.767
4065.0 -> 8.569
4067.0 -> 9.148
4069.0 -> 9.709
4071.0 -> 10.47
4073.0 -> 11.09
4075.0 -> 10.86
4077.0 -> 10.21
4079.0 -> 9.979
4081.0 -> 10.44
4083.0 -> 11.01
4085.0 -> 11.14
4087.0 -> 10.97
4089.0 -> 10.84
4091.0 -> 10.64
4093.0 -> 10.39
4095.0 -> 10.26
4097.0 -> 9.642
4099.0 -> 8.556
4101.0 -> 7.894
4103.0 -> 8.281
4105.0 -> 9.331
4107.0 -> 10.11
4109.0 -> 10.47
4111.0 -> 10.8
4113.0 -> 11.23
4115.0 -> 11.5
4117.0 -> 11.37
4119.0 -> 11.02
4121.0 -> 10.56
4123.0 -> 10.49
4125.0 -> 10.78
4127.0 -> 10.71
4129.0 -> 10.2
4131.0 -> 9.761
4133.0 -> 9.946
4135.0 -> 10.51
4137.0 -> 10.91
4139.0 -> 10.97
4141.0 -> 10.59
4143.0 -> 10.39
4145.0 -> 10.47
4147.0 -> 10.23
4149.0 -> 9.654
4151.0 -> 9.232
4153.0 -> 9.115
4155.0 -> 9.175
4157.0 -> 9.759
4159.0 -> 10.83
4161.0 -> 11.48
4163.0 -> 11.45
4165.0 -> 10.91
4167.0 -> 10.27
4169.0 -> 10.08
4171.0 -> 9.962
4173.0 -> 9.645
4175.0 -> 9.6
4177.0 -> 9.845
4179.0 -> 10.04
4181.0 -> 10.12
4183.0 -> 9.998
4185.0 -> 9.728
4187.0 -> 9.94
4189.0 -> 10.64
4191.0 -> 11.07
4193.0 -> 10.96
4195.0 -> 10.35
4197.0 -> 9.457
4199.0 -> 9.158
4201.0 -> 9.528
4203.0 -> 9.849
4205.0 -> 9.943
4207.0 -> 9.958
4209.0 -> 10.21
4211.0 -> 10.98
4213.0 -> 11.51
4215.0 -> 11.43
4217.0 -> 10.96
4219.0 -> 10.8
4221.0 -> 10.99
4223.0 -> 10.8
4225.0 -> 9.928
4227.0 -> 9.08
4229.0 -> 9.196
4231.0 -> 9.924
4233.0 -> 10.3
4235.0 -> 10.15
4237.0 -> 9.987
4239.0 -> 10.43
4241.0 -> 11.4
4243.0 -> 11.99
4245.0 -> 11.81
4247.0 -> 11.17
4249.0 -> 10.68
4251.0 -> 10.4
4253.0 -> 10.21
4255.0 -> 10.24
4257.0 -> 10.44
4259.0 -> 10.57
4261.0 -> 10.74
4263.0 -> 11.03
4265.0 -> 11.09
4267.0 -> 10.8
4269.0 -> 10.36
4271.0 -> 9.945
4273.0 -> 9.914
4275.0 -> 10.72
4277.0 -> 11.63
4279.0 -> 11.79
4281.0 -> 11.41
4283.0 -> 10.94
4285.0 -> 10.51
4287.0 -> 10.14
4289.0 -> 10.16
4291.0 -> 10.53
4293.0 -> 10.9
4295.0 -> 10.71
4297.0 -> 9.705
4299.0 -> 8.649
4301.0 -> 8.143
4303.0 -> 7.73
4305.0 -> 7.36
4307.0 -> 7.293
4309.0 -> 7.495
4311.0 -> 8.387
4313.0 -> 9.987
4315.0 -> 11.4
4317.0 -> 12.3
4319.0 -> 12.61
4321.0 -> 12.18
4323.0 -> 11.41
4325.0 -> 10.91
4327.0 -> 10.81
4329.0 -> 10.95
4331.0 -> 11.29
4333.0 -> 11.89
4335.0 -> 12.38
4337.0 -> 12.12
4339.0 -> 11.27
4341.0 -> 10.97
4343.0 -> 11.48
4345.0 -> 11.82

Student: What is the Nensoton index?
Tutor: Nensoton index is 102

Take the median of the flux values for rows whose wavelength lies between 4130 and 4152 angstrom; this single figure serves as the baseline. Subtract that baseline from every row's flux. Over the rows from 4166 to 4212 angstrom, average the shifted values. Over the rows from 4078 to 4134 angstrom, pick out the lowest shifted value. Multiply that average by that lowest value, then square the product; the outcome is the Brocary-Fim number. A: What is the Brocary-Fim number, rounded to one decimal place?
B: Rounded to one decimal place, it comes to 0.7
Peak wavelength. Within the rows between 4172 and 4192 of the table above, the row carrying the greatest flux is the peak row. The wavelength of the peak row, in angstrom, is 4191.0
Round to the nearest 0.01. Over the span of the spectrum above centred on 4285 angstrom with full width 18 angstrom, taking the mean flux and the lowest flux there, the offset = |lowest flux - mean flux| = 0.75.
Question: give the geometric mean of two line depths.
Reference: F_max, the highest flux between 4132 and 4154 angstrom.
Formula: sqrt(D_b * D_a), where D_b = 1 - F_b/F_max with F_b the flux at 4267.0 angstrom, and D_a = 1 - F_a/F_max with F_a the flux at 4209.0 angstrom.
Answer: 0.03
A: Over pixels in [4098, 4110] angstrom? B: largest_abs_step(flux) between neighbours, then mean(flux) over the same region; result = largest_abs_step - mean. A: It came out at -8.1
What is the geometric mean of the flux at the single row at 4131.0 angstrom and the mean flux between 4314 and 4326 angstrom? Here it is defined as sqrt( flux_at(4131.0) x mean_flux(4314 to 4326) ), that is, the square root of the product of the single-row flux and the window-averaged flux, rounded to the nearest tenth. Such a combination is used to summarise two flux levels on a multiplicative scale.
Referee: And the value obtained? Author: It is 10.7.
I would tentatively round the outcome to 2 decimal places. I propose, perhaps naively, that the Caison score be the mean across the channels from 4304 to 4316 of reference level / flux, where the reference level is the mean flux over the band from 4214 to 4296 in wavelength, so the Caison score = 1.27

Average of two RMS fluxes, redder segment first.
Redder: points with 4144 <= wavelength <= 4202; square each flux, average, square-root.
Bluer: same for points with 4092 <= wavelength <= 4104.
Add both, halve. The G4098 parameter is 9.67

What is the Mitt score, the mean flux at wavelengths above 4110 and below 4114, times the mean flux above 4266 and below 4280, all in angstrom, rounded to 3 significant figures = 118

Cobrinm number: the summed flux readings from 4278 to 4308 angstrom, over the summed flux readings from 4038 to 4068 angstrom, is 0.99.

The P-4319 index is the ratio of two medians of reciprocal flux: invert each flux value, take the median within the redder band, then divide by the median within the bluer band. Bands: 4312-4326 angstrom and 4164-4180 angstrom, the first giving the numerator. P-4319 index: 0.88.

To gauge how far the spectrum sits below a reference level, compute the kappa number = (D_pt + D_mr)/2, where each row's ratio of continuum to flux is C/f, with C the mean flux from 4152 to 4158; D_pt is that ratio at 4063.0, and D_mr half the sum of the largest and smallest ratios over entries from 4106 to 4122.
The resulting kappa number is 0.97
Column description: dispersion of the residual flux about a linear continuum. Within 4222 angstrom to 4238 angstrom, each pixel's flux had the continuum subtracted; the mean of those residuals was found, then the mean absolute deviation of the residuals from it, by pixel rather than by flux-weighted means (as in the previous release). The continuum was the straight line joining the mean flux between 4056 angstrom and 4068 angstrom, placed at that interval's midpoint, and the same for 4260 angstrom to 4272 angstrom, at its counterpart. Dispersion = 0.39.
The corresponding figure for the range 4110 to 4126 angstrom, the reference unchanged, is 0.32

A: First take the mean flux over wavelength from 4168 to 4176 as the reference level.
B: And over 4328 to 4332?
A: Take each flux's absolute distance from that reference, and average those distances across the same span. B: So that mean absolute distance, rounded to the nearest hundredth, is 1.30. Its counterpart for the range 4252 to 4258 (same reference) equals 0.47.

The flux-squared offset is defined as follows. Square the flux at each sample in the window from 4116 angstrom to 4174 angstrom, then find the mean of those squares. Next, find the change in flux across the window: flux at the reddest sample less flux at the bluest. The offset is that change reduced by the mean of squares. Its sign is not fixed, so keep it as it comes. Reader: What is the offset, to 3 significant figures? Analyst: -109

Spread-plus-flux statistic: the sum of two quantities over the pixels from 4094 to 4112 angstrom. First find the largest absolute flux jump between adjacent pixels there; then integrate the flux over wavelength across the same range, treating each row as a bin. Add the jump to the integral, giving 172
